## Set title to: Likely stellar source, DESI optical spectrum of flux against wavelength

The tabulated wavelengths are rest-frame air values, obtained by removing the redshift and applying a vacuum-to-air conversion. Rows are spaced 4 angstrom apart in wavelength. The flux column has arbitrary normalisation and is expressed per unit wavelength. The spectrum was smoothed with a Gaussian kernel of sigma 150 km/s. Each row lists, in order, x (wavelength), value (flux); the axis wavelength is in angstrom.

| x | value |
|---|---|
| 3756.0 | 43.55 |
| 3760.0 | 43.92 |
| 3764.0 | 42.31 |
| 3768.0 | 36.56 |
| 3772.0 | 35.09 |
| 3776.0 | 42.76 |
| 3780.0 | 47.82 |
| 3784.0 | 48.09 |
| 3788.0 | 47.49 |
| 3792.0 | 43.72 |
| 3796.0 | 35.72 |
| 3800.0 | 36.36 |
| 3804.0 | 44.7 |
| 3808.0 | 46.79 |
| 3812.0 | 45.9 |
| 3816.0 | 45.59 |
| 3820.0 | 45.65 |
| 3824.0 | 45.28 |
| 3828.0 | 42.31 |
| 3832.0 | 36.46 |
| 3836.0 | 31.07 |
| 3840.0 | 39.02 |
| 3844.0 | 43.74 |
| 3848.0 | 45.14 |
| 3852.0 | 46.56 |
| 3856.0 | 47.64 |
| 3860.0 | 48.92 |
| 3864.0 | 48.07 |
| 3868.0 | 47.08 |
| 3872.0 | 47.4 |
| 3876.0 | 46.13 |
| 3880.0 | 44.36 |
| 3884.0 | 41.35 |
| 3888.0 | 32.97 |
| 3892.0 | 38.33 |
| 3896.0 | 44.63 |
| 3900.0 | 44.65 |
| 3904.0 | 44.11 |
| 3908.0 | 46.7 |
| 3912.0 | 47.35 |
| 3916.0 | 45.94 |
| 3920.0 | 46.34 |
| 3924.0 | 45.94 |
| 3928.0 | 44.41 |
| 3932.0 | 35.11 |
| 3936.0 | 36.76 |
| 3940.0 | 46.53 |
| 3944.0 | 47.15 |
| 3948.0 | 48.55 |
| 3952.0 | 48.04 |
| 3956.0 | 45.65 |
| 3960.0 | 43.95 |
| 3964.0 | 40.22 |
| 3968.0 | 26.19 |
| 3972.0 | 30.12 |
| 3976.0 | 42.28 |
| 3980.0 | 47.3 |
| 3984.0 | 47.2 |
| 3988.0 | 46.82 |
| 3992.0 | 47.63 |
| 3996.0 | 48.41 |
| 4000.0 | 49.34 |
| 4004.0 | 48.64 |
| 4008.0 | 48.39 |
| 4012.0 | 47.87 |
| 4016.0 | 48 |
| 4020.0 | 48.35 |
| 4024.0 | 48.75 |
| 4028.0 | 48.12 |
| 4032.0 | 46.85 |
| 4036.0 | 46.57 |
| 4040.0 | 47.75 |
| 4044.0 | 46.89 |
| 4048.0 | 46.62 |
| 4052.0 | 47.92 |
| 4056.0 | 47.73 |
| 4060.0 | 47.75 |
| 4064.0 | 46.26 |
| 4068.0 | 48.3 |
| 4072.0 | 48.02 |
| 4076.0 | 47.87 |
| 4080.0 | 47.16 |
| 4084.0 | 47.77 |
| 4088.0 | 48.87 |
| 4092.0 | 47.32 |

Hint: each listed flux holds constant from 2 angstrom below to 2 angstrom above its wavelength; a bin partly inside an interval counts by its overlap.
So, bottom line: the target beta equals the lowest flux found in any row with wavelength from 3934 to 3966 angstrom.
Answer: 36.76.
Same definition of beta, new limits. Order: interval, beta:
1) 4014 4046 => 46.57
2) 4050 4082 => 46.26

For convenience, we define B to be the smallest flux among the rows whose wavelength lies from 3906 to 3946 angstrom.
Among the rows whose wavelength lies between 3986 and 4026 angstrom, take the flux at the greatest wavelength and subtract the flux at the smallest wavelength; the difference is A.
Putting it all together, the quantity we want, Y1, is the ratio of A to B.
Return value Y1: 0.05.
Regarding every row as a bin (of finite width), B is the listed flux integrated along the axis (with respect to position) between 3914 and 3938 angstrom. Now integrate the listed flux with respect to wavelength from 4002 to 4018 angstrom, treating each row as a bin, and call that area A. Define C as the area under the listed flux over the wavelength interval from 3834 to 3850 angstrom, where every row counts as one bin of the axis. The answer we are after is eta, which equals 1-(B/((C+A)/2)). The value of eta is -0.4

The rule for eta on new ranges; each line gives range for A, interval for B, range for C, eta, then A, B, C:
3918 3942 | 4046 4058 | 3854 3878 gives 0.5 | 1020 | 569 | 1141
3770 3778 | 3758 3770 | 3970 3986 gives 0.0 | 311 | 491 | 668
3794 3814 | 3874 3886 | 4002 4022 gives 0.4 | 838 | 527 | 965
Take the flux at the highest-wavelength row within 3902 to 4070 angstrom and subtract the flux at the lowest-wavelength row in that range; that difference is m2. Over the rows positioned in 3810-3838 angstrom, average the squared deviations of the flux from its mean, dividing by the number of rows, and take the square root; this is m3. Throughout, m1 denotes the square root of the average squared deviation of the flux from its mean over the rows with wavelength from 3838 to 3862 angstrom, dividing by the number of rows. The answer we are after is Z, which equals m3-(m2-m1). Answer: 4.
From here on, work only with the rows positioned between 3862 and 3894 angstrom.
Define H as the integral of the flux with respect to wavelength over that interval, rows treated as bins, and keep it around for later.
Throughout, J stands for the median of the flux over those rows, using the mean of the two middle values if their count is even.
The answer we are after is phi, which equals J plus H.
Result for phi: 1428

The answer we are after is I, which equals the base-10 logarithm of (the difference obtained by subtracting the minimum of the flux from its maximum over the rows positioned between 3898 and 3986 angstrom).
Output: 1.35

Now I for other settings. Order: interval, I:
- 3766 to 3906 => 1.25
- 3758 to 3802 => 1.11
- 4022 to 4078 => 0.40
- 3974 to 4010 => 0.85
